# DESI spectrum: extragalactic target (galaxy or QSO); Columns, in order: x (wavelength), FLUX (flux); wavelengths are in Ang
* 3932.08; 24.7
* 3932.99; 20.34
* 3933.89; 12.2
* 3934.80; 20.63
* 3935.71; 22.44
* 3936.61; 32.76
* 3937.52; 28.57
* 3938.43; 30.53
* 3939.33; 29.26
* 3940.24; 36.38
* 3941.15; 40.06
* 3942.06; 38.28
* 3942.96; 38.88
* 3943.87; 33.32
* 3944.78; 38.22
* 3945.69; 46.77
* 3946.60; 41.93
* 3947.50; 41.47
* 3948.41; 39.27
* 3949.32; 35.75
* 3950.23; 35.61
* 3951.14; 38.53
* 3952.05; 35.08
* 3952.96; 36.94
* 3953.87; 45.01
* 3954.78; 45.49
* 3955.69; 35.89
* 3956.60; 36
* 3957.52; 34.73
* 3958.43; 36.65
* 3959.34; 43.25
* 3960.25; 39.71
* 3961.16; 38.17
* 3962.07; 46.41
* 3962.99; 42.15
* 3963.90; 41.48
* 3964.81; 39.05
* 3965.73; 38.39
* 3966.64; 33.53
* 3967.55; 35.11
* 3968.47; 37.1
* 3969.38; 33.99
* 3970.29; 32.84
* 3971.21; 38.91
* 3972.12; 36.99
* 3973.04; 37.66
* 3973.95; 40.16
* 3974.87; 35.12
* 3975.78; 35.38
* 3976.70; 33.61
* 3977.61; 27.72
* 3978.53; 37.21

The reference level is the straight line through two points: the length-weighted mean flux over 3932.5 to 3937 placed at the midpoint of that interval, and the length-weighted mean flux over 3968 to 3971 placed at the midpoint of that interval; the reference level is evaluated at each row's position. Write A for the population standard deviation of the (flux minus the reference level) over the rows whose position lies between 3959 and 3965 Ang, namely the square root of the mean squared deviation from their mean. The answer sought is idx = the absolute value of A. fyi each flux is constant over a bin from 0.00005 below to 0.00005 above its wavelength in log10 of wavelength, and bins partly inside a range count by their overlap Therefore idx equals 2.80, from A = 2.8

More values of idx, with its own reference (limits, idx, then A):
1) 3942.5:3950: 3.83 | 3.8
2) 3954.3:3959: 4.27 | 4.3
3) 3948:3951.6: 1.74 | 1.7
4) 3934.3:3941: 4.56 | 4.6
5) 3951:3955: 3.88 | 3.9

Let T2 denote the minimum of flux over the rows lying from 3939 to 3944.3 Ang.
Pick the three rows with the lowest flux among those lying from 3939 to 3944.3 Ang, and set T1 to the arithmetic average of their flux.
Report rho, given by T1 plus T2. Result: 62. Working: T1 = 33.0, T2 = 29.26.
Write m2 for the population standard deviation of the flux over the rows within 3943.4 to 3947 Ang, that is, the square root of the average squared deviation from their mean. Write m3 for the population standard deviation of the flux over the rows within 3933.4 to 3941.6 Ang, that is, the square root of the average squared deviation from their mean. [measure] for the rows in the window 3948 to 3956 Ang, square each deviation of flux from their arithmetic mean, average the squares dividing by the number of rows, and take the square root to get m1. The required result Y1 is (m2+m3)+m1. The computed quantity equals 17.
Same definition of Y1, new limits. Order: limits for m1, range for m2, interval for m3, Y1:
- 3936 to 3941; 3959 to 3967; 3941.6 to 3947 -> 10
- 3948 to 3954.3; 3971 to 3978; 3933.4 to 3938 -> 14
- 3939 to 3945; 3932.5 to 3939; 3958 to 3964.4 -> 13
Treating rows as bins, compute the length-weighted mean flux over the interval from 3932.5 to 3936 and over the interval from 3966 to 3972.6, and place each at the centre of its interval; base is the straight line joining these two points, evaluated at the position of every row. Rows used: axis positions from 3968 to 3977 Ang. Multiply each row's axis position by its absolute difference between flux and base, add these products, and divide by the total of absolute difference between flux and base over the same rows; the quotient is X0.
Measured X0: 3973.4 Ang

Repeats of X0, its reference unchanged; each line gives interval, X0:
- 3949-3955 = 3952.4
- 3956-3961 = 3958.7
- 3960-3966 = 3962.7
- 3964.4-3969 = 3965.8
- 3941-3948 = 3944.4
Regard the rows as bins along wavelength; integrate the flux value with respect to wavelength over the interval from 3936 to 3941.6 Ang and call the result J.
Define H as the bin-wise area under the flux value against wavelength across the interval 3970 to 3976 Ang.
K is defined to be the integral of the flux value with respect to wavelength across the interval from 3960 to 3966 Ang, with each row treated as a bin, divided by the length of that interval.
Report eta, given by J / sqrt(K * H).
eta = 1.9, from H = 221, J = 183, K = 40.8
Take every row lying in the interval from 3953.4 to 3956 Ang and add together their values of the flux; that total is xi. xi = 126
